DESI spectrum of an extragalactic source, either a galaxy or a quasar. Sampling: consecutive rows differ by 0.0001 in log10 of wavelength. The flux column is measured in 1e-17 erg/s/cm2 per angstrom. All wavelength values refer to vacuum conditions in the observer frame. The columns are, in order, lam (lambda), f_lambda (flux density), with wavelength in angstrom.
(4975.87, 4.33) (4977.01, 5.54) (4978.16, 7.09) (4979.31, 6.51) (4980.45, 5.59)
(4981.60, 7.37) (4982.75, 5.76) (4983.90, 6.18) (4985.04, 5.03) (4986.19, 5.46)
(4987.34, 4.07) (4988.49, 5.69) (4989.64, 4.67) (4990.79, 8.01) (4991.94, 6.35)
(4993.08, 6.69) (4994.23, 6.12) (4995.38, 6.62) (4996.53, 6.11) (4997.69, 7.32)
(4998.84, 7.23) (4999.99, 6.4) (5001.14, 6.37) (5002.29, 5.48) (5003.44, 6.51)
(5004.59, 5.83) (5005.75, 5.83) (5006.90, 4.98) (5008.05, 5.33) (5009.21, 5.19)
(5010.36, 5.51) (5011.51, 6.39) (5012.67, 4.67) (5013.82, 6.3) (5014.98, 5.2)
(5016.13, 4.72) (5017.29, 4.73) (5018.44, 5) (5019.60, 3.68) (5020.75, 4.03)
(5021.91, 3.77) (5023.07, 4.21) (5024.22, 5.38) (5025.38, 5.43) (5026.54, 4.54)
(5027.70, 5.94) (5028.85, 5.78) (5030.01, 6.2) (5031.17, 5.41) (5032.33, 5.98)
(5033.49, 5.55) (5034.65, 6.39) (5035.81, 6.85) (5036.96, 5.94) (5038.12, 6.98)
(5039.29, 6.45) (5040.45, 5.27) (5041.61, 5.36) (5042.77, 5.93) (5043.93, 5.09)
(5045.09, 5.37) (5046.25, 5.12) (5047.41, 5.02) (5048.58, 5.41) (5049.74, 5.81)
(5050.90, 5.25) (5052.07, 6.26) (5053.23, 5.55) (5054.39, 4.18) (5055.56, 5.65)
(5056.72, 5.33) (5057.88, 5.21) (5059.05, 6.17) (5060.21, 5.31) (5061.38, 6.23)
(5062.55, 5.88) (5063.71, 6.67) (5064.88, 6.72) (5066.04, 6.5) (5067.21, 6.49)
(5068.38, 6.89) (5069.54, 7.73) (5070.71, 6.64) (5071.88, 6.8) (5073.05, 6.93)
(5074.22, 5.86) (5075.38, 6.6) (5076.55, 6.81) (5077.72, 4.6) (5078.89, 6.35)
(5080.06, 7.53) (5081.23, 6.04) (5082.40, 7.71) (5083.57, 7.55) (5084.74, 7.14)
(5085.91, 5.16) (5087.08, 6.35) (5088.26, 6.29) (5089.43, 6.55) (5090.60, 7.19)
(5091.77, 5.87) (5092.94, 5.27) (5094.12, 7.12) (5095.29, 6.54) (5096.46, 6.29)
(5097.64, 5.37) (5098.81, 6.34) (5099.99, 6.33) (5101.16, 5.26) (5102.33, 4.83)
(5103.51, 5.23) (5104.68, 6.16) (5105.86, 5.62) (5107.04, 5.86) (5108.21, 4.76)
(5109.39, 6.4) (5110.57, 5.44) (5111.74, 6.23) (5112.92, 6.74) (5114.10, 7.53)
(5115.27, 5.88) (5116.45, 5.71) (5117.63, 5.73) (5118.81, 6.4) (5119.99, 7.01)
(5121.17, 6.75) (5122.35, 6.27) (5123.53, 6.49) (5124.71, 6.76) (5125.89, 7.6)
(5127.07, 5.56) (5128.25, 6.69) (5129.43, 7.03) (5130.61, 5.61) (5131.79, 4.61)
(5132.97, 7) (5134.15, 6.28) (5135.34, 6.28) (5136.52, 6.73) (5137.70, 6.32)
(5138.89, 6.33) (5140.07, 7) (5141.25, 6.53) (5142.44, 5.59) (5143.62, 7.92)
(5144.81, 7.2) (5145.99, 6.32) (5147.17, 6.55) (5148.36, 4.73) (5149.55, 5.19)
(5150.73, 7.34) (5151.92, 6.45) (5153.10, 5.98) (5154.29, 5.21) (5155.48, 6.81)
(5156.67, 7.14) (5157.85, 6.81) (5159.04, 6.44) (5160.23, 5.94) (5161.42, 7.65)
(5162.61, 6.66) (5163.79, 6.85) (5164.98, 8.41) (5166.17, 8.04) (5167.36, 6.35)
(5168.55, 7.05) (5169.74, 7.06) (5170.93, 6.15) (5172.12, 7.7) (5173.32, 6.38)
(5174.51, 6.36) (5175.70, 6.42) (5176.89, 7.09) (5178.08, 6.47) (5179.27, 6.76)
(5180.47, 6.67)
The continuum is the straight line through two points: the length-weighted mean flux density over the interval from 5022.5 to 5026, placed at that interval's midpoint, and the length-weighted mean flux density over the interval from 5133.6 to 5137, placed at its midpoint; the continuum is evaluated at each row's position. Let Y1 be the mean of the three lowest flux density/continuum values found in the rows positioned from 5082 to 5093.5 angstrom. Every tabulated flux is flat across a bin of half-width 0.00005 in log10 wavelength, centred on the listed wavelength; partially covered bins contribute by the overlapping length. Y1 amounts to 0.93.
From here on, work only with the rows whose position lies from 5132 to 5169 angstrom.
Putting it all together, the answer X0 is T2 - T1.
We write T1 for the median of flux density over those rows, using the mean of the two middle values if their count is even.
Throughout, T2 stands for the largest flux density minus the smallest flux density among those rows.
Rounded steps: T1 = 6.55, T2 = 3.7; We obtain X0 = -2.87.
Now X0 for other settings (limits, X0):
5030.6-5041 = -4.27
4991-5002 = -5.19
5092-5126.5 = -3.43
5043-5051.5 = -4.46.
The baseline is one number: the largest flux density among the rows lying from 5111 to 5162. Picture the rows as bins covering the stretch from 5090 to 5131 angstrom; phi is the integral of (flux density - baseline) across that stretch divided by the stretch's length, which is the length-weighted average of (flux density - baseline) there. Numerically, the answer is -1.75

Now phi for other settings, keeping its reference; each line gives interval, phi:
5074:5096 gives -1.46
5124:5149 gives -1.51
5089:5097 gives -1.52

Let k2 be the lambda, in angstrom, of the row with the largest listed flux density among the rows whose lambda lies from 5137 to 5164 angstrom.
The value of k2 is 5143.62 angstrom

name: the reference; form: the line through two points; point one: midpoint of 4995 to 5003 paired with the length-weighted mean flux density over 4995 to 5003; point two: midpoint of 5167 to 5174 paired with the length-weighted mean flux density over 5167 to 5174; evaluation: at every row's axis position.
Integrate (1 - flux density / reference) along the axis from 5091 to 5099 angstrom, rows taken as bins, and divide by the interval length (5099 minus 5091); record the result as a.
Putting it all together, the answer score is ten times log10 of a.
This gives -11.0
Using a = 0.080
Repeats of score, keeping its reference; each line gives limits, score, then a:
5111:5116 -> -16.3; 0.023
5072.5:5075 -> -14.8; 0.033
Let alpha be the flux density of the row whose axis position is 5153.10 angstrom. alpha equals 5.98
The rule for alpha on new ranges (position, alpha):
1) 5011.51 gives 6.39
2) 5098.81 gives 6.34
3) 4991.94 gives 6.35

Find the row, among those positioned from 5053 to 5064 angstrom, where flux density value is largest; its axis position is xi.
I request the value 5063.71 angstrom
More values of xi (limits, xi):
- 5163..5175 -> 5164.98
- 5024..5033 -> 5030.01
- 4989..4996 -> 4990.79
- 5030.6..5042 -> 5038.12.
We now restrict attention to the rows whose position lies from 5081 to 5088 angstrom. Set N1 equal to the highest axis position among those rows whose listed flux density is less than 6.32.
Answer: 5085.91 angstrom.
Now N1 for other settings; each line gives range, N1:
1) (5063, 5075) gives 5074.22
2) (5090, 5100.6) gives 5097.64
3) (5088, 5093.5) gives 5092.94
